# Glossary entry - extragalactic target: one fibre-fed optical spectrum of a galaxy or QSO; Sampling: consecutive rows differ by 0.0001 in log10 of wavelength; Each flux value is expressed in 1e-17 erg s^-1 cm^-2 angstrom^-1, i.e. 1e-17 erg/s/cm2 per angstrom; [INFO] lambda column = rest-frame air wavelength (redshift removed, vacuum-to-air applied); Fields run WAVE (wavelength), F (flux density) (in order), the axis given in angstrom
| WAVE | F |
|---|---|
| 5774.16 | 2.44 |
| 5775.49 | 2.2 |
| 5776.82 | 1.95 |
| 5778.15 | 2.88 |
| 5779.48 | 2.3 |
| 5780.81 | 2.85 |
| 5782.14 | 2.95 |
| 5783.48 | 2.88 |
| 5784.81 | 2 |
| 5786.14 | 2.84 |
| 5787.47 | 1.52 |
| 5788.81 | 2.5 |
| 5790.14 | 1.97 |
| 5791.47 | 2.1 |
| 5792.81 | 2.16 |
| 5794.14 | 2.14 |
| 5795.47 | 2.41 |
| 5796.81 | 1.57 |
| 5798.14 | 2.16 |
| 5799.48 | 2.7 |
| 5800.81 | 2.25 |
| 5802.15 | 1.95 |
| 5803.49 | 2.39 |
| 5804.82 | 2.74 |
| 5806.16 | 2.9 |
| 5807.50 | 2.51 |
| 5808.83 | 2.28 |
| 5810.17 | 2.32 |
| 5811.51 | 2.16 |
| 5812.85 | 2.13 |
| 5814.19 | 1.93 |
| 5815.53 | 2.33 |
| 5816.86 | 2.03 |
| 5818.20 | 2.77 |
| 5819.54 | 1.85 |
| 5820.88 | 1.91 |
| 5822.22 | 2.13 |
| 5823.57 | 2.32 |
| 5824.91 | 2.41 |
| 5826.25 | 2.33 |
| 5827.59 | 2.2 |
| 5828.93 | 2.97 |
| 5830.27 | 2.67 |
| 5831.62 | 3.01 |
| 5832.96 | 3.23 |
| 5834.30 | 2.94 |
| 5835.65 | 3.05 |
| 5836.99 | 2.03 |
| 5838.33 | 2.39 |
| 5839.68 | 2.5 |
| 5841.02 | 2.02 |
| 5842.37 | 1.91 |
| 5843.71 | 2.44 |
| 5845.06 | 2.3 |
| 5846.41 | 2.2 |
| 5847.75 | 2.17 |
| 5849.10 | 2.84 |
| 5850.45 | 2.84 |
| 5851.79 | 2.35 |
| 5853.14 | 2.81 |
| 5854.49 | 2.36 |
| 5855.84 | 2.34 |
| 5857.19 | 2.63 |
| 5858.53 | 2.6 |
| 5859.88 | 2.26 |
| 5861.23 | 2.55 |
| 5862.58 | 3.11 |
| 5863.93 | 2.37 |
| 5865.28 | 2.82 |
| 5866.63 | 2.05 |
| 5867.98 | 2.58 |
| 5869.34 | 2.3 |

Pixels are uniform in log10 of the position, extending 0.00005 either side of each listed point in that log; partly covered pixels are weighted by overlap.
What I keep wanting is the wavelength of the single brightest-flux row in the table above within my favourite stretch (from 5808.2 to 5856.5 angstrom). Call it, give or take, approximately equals 5832.96 angstrom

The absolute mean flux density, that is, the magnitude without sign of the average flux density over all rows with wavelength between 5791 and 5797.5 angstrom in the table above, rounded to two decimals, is 2.08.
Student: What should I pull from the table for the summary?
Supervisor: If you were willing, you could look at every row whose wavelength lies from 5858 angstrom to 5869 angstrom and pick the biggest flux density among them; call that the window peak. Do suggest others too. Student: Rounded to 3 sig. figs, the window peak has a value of 3.11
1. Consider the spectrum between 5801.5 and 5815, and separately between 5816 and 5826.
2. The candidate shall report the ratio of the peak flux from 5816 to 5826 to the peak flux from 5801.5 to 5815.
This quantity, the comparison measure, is 0.96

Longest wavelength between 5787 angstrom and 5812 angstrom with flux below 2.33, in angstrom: 5811.51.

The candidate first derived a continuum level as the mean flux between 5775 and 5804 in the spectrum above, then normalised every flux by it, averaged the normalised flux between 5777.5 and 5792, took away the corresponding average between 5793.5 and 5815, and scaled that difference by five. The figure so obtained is 0.33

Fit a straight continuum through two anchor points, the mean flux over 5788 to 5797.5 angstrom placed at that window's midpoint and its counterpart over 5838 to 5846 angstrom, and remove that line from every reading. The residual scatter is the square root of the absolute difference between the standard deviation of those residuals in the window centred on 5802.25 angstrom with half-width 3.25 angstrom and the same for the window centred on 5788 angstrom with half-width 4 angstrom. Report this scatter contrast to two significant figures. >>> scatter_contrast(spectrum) 0.36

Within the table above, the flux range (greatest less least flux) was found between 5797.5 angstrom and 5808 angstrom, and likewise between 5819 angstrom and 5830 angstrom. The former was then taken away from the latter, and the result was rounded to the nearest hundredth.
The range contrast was 0.17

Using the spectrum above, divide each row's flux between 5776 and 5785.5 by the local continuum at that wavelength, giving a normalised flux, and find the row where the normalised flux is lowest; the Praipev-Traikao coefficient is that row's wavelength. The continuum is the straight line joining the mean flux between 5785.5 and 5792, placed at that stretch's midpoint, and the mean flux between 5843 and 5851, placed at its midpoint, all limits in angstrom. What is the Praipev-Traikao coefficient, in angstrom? 5776.82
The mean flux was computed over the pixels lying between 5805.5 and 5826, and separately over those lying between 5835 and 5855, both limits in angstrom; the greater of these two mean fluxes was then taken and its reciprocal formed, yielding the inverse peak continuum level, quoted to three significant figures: 0.414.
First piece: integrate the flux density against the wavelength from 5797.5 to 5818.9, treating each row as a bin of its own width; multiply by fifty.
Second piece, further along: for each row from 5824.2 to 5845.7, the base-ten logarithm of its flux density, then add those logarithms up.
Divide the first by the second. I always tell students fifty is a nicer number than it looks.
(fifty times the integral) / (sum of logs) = 395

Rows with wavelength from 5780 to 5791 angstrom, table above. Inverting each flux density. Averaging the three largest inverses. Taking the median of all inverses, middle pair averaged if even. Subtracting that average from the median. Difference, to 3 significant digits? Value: -0.179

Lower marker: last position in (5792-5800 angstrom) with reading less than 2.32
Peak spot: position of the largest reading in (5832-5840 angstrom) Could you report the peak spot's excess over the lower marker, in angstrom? 34.8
